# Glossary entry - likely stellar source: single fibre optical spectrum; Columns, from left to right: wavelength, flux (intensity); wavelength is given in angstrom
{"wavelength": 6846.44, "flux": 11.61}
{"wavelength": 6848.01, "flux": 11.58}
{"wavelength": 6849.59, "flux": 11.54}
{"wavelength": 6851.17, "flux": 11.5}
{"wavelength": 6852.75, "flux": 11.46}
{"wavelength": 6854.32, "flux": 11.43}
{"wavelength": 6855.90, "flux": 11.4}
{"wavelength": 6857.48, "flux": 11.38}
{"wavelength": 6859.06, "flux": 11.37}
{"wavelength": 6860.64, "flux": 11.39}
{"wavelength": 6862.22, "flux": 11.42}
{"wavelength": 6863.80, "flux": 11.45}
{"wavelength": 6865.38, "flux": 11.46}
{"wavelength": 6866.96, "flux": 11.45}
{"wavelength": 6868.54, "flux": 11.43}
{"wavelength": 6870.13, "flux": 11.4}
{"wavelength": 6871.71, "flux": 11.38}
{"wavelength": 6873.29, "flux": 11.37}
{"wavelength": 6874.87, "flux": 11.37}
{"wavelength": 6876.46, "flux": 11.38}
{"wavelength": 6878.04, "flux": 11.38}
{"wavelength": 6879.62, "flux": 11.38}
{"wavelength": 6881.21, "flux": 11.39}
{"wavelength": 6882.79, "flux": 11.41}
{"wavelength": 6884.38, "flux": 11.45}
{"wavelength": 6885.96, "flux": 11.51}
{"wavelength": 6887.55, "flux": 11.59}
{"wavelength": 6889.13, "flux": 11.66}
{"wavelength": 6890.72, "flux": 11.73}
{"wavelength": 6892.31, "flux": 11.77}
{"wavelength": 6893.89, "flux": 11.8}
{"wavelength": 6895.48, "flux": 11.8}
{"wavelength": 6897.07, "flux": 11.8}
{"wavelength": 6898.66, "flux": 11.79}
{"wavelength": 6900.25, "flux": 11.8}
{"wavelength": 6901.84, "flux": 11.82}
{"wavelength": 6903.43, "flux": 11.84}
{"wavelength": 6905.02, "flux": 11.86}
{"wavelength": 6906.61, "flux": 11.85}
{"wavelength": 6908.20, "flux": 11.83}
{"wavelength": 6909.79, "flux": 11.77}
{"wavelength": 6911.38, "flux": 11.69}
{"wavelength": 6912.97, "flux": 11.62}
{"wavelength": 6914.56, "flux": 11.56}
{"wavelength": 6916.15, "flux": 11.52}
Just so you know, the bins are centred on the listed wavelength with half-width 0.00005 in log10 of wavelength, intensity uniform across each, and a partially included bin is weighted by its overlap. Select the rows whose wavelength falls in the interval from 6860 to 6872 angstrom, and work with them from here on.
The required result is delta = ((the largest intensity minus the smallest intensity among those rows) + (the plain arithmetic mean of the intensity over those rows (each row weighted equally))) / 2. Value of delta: 5.75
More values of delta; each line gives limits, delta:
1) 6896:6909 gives 5.95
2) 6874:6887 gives 5.77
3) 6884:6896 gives 6.01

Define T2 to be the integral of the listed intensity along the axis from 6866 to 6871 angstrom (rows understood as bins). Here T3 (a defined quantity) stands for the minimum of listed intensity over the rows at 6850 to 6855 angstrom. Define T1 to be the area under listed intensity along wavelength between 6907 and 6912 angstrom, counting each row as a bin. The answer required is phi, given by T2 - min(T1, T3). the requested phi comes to 45.7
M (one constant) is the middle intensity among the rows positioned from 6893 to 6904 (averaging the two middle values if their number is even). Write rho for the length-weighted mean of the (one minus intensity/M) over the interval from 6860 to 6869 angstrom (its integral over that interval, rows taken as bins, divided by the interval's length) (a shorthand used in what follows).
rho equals 0.031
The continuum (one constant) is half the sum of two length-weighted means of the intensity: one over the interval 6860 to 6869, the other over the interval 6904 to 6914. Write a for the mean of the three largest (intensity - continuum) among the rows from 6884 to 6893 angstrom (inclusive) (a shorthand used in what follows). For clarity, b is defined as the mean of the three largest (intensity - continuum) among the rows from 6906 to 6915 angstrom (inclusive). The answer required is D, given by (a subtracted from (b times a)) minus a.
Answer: -0.20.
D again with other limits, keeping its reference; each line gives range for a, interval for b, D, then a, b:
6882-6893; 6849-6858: -0.24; 0.11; -0.106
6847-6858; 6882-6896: 0.12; -0.07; 0.184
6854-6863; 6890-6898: 0.34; -0.19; 0.194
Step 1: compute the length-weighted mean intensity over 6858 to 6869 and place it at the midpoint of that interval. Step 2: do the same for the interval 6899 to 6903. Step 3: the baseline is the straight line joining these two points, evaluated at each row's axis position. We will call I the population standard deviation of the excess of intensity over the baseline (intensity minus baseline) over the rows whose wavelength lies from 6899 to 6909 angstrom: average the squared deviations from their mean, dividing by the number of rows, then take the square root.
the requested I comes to 0.021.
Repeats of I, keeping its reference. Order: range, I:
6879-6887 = 0.027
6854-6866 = 0.033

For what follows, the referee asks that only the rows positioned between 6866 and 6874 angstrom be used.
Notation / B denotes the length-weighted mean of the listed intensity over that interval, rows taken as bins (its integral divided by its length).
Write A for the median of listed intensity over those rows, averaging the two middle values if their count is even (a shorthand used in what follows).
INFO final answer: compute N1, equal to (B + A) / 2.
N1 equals 11.4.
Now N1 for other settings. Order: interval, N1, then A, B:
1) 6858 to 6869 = 11.4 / 11.4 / 11.42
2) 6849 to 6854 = 11.5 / 11.5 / 11.50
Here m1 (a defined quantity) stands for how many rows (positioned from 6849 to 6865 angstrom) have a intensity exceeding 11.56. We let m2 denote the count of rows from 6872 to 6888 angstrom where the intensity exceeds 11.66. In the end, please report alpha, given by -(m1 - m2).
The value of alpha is 0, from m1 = 0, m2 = 0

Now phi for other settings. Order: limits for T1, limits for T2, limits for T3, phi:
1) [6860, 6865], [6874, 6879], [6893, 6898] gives 45.1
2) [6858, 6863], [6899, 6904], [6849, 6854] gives 47.6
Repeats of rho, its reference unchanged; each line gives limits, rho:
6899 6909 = -0.003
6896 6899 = 0.000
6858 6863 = 0.035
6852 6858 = 0.032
